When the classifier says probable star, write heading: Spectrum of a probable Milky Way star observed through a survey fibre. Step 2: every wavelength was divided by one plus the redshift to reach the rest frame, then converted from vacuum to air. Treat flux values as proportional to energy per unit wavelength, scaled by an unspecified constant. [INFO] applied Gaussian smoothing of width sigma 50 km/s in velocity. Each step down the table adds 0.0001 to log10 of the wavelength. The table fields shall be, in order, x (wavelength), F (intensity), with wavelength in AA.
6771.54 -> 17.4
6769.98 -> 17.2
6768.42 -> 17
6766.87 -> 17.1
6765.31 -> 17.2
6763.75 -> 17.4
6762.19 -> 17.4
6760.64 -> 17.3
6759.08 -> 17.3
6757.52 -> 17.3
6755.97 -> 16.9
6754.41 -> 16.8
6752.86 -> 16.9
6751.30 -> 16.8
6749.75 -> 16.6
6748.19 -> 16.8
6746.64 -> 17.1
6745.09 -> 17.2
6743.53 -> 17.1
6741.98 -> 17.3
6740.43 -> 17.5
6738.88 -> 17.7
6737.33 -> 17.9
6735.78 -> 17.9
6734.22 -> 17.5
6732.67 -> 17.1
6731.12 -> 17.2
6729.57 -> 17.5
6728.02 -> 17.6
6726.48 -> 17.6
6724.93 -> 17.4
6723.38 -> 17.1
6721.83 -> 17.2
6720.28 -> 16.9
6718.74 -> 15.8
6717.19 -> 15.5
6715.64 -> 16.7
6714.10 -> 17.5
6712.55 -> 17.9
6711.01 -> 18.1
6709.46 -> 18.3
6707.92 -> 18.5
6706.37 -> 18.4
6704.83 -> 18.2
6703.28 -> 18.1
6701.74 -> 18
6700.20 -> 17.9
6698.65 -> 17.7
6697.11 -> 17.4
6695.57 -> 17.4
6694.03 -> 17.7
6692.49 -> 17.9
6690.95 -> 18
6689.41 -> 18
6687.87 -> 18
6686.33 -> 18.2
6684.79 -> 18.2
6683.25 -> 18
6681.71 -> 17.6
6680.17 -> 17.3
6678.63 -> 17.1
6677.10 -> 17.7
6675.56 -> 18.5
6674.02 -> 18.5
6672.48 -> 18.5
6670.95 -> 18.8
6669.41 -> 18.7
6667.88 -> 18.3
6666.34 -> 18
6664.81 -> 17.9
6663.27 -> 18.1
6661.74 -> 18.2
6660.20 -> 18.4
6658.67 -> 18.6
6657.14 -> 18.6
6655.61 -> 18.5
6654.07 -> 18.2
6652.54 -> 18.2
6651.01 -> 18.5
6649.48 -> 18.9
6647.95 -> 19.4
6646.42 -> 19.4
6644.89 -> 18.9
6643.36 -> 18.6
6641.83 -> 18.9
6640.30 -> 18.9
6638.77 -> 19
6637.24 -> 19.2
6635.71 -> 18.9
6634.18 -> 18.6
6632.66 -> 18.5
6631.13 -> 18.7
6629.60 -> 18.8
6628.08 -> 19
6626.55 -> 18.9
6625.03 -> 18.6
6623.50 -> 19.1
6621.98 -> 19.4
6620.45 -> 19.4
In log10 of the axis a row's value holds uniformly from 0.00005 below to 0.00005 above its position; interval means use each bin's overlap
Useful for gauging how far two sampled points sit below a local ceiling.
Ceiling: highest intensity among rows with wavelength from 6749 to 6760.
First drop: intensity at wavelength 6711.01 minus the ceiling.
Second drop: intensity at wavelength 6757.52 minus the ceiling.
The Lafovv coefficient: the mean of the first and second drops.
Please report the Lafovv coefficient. 0.40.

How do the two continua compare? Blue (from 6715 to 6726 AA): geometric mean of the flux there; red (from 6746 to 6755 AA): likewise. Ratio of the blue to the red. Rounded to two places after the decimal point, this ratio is 0.99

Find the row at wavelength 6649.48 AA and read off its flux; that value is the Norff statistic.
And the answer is 18.9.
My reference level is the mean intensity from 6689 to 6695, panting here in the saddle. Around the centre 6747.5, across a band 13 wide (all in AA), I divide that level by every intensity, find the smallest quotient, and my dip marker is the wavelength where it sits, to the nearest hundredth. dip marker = 6741.98 AA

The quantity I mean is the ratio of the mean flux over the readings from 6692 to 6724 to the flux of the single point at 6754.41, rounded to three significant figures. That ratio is 1.04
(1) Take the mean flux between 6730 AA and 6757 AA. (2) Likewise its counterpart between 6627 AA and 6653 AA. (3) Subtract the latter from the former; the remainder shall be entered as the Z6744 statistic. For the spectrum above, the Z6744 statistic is -1.7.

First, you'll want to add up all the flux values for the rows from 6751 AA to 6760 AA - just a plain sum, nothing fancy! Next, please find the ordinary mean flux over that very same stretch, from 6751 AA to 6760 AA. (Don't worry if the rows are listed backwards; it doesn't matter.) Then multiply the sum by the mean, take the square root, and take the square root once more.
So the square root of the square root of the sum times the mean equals 6.45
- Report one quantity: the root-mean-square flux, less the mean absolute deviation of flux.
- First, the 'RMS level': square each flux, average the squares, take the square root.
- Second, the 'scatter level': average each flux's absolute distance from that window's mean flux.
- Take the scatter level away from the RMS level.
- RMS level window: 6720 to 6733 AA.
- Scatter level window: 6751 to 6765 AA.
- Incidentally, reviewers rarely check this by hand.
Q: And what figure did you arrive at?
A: 17.0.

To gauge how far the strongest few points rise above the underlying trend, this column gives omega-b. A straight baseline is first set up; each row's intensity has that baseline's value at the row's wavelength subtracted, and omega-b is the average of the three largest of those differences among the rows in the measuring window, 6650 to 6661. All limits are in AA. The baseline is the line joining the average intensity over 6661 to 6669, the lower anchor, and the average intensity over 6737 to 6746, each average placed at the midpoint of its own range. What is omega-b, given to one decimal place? 0.4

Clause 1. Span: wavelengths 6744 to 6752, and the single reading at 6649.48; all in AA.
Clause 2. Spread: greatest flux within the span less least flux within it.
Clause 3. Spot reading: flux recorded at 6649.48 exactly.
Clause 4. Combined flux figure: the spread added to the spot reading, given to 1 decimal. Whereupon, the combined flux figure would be 19.5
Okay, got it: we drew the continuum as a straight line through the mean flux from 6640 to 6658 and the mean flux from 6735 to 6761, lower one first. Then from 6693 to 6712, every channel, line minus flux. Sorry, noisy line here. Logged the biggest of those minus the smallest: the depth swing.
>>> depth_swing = 1.3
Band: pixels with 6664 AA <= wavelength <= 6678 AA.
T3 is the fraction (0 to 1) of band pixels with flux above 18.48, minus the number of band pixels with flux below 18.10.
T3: -2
